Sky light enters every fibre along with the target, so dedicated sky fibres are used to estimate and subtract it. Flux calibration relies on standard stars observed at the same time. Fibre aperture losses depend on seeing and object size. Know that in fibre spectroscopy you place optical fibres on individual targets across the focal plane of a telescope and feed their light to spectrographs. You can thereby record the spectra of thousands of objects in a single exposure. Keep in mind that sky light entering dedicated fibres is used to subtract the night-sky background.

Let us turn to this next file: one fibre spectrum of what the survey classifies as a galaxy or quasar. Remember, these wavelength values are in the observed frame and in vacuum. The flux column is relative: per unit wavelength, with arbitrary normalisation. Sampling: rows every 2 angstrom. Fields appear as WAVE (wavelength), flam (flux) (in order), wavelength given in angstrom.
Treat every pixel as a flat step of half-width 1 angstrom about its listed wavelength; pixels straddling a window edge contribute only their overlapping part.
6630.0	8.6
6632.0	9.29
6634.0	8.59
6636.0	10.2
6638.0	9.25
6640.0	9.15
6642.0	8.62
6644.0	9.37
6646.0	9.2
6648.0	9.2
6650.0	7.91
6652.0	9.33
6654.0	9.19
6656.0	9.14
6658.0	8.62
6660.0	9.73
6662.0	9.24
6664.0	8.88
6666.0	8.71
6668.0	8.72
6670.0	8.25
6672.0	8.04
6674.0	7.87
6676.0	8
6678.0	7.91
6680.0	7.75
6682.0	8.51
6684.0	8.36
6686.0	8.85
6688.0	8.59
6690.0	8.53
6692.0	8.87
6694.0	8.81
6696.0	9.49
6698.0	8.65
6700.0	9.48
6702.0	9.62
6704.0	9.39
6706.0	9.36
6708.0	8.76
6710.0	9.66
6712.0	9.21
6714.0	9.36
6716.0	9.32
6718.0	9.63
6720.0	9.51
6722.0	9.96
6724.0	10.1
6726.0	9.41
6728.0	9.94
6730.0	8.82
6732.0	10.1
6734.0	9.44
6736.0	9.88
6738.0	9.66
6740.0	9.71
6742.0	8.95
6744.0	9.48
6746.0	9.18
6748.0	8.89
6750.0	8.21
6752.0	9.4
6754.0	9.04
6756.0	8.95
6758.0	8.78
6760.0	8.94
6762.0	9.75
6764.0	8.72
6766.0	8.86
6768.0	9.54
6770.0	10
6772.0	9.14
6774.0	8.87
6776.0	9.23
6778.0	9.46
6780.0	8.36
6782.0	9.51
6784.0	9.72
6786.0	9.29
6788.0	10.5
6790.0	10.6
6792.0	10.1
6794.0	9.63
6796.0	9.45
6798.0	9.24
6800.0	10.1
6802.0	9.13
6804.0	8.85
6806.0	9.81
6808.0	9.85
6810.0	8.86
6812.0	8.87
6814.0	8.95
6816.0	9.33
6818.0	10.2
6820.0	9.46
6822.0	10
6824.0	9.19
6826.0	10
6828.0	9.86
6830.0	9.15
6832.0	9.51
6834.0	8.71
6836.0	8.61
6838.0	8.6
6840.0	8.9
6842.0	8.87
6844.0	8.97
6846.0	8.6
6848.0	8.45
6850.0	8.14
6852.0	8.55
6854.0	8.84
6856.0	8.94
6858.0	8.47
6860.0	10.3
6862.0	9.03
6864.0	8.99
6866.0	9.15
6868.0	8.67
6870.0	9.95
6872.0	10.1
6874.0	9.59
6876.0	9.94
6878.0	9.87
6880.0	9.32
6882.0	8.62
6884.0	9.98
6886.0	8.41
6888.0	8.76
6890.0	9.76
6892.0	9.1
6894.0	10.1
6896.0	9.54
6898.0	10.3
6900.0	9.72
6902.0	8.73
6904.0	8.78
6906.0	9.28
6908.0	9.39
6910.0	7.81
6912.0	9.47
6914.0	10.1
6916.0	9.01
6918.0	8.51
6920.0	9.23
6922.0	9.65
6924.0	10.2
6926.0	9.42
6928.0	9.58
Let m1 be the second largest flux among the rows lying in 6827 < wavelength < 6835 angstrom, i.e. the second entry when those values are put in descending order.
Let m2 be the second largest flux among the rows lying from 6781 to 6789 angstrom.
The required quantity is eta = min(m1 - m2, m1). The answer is -0.21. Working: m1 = 9.51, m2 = 9.72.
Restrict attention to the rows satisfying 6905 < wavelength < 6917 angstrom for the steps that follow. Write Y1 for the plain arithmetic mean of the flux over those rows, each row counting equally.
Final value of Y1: 9.2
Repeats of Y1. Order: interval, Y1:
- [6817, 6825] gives 9.7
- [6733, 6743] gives 9.5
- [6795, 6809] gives 9.5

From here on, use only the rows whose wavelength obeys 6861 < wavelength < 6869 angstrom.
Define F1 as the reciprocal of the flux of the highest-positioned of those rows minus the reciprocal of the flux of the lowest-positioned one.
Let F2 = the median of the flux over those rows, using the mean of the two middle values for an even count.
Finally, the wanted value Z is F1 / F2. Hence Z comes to 0.0005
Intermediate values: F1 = 0.005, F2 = 9.0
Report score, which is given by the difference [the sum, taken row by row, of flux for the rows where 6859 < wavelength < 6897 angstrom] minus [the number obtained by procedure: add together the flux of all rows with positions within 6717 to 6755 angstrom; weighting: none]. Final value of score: 0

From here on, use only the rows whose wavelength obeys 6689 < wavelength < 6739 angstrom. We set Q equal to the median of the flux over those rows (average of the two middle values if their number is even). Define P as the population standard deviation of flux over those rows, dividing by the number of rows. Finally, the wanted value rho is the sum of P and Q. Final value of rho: 9.88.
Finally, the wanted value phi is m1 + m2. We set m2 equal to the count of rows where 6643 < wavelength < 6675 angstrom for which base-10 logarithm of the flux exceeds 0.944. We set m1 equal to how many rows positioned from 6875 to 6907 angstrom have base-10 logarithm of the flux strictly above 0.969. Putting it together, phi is 18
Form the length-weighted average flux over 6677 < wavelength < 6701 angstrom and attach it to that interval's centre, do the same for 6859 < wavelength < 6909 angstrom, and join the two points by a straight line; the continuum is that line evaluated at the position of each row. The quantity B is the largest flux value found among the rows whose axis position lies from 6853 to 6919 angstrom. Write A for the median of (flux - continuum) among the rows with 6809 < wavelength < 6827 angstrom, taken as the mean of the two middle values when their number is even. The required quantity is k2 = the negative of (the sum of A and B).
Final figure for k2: -10.5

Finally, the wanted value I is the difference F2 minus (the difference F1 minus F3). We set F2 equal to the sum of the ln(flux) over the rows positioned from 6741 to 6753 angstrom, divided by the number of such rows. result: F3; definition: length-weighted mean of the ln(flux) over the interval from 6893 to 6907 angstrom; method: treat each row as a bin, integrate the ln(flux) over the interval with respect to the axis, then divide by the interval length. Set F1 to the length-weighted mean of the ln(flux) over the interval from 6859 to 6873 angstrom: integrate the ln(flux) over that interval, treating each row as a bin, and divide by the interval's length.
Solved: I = 2.20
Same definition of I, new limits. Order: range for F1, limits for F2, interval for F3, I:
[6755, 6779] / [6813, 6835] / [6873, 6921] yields 2.26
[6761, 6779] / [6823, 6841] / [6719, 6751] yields 2.23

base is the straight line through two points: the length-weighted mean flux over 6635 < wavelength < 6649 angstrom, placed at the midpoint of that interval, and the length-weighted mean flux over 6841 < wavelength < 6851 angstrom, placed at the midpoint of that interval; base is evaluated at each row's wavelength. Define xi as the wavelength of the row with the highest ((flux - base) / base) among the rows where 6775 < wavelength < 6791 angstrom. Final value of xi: 6790.0 angstrom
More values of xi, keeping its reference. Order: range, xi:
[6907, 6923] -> 6914.0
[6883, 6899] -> 6898.0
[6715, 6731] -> 6724.0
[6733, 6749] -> 6736.0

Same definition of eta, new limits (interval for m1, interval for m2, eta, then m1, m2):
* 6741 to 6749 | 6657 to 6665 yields -0.06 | 9.18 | 9.24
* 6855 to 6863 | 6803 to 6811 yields -0.78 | 9.03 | 9.81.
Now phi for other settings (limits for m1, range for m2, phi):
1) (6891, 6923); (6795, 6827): 24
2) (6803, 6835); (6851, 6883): 21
